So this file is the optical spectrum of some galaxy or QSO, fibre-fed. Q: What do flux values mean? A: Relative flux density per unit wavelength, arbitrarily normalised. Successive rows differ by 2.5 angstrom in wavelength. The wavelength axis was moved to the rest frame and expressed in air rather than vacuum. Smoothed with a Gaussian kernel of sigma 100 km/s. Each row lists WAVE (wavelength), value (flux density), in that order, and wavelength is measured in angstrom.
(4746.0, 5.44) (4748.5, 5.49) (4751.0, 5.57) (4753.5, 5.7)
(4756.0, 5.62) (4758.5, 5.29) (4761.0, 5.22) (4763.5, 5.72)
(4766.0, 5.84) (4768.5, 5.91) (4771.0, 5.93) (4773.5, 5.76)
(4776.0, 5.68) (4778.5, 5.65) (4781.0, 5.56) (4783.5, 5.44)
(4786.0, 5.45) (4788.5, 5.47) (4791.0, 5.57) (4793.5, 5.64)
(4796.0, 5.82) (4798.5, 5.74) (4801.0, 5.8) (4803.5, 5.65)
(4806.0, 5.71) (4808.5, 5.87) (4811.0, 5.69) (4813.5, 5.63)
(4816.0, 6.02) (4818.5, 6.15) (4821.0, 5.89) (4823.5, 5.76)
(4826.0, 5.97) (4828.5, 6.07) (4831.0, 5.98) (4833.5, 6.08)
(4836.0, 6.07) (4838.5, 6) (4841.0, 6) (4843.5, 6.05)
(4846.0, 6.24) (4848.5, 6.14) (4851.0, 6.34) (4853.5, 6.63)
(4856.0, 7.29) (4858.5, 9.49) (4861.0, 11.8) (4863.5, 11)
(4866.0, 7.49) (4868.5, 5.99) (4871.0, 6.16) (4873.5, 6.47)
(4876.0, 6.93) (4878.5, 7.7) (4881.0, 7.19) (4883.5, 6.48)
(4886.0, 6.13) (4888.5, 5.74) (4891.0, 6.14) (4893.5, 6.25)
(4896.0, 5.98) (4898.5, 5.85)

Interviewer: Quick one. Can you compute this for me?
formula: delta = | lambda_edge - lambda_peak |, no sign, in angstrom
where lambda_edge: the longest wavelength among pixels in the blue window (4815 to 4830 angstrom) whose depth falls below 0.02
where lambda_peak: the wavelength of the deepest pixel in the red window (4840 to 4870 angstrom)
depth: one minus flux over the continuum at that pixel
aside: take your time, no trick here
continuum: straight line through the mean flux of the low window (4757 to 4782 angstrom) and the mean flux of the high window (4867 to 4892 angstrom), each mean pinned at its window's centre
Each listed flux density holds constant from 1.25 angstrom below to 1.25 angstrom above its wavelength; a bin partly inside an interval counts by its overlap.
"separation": 40.0 angstrom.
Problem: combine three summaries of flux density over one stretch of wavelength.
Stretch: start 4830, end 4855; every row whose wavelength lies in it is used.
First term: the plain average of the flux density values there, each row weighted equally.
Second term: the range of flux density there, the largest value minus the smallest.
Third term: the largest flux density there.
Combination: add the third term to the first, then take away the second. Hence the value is 12.1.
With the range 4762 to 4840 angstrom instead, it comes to 11.2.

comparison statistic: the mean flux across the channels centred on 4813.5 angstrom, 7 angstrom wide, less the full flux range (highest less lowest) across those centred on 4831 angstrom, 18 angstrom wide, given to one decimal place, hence 5.5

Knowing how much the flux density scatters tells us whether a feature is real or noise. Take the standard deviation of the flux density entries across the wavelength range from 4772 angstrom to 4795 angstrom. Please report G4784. 0.11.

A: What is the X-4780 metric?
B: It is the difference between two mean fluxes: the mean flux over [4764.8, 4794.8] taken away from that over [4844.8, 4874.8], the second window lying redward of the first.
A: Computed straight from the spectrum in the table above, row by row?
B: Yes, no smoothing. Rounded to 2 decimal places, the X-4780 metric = 1.93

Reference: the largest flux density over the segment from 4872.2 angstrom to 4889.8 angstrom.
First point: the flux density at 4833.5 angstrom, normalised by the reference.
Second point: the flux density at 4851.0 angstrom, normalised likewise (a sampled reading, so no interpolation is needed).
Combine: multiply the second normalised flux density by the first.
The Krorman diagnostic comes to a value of 0.65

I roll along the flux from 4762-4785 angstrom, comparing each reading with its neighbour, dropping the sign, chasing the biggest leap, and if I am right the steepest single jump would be 0.170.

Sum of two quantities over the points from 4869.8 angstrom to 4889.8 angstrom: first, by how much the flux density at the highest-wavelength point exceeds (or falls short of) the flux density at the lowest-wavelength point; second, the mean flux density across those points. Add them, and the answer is 6.2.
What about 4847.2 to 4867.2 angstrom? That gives 9.6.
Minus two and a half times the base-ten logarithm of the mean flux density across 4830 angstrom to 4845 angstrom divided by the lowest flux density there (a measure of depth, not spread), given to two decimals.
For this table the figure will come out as -0.01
